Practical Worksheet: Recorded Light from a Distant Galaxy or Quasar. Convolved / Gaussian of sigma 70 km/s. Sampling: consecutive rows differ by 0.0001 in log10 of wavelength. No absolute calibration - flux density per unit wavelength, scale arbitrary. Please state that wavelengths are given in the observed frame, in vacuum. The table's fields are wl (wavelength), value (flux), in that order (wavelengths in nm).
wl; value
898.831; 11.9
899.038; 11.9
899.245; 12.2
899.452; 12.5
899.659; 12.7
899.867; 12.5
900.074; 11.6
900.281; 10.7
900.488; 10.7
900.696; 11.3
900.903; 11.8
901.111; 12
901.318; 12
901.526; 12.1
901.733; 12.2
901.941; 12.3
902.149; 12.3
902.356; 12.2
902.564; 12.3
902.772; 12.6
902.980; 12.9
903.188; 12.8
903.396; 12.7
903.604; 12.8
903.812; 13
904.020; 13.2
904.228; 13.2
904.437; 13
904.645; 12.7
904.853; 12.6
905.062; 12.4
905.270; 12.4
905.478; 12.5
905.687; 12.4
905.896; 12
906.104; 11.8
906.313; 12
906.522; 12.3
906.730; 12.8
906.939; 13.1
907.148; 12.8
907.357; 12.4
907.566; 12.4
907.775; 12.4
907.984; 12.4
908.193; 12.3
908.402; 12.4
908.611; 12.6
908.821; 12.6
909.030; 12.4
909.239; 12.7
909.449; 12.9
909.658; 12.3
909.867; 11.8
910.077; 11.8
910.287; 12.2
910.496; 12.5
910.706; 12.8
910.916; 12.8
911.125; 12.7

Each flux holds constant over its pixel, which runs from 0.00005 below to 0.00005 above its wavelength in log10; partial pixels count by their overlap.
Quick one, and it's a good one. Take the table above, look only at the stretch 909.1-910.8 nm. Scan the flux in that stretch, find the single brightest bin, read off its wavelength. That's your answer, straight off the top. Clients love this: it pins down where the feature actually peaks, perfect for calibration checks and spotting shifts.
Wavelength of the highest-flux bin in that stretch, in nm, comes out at 909.449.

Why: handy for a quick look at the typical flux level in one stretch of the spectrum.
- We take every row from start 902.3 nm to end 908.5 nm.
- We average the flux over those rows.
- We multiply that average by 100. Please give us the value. 1256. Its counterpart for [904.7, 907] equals 1239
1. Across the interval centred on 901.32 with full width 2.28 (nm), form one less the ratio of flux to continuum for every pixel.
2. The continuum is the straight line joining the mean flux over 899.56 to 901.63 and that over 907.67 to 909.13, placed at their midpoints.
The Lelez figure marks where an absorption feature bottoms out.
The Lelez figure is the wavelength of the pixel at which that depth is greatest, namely 900.488 nm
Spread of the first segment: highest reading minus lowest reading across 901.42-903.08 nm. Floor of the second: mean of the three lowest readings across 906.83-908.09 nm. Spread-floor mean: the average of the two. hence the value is 6.60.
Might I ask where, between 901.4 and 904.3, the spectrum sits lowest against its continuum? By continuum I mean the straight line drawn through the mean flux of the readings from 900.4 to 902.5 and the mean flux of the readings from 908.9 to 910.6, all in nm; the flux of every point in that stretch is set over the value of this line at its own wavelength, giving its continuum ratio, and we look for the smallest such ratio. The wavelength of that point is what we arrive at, 901.526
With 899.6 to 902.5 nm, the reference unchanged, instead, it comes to 900.488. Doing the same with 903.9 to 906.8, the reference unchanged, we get 906.104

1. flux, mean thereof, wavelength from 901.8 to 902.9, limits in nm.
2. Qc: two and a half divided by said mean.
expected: 0.203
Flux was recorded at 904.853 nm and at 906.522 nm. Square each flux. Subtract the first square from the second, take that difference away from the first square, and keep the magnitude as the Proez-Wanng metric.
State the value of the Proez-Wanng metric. 166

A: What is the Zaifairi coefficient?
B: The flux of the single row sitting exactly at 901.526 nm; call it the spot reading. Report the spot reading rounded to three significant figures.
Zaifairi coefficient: 12.1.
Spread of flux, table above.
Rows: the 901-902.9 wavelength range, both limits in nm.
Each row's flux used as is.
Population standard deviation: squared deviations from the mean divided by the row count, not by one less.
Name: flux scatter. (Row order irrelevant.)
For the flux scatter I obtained 0.17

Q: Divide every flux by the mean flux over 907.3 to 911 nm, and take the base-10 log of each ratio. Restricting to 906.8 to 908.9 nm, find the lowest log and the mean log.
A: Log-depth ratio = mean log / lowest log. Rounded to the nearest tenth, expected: -0.9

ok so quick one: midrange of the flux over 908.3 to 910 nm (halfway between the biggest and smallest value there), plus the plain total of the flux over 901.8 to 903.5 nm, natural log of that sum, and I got 4.72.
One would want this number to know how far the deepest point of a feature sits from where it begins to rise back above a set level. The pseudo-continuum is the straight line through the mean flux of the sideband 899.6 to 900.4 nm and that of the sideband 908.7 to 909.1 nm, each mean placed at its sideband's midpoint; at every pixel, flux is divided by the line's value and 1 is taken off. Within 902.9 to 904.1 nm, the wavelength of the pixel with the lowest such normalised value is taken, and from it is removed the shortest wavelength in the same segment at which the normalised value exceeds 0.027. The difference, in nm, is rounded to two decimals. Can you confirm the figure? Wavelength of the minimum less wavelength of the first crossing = 0.42 nm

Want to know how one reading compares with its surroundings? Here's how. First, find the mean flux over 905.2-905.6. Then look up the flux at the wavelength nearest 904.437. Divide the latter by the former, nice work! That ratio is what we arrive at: 1.04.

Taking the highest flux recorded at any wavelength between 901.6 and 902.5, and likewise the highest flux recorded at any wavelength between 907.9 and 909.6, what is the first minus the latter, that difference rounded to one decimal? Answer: -0.6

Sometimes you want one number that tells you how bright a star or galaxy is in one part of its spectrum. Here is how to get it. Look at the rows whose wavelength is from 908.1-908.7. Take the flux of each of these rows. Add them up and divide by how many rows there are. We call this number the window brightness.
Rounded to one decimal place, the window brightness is 12.4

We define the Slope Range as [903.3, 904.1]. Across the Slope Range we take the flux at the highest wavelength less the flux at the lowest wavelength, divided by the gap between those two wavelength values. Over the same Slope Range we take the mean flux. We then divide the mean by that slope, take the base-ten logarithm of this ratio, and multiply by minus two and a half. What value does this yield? -3.0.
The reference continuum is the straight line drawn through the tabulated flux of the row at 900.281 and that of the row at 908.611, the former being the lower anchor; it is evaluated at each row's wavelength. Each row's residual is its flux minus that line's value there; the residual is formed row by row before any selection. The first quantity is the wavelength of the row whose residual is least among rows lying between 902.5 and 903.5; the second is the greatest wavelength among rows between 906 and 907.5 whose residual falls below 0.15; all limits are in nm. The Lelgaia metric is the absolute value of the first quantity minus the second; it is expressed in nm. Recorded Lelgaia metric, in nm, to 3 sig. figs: 4.79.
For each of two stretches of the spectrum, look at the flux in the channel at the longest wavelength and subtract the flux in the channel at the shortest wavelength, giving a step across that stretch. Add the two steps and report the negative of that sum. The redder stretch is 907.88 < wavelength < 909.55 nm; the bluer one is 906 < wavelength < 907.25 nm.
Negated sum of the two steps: -1.5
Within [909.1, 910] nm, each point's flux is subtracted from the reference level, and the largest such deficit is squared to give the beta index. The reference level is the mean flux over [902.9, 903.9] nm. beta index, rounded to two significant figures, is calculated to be 1.1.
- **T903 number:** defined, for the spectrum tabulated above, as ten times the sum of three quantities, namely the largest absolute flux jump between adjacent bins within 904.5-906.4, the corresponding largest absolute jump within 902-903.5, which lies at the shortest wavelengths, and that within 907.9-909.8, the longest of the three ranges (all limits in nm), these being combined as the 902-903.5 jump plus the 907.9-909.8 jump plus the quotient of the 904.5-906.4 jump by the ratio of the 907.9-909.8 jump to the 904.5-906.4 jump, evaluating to 11.7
